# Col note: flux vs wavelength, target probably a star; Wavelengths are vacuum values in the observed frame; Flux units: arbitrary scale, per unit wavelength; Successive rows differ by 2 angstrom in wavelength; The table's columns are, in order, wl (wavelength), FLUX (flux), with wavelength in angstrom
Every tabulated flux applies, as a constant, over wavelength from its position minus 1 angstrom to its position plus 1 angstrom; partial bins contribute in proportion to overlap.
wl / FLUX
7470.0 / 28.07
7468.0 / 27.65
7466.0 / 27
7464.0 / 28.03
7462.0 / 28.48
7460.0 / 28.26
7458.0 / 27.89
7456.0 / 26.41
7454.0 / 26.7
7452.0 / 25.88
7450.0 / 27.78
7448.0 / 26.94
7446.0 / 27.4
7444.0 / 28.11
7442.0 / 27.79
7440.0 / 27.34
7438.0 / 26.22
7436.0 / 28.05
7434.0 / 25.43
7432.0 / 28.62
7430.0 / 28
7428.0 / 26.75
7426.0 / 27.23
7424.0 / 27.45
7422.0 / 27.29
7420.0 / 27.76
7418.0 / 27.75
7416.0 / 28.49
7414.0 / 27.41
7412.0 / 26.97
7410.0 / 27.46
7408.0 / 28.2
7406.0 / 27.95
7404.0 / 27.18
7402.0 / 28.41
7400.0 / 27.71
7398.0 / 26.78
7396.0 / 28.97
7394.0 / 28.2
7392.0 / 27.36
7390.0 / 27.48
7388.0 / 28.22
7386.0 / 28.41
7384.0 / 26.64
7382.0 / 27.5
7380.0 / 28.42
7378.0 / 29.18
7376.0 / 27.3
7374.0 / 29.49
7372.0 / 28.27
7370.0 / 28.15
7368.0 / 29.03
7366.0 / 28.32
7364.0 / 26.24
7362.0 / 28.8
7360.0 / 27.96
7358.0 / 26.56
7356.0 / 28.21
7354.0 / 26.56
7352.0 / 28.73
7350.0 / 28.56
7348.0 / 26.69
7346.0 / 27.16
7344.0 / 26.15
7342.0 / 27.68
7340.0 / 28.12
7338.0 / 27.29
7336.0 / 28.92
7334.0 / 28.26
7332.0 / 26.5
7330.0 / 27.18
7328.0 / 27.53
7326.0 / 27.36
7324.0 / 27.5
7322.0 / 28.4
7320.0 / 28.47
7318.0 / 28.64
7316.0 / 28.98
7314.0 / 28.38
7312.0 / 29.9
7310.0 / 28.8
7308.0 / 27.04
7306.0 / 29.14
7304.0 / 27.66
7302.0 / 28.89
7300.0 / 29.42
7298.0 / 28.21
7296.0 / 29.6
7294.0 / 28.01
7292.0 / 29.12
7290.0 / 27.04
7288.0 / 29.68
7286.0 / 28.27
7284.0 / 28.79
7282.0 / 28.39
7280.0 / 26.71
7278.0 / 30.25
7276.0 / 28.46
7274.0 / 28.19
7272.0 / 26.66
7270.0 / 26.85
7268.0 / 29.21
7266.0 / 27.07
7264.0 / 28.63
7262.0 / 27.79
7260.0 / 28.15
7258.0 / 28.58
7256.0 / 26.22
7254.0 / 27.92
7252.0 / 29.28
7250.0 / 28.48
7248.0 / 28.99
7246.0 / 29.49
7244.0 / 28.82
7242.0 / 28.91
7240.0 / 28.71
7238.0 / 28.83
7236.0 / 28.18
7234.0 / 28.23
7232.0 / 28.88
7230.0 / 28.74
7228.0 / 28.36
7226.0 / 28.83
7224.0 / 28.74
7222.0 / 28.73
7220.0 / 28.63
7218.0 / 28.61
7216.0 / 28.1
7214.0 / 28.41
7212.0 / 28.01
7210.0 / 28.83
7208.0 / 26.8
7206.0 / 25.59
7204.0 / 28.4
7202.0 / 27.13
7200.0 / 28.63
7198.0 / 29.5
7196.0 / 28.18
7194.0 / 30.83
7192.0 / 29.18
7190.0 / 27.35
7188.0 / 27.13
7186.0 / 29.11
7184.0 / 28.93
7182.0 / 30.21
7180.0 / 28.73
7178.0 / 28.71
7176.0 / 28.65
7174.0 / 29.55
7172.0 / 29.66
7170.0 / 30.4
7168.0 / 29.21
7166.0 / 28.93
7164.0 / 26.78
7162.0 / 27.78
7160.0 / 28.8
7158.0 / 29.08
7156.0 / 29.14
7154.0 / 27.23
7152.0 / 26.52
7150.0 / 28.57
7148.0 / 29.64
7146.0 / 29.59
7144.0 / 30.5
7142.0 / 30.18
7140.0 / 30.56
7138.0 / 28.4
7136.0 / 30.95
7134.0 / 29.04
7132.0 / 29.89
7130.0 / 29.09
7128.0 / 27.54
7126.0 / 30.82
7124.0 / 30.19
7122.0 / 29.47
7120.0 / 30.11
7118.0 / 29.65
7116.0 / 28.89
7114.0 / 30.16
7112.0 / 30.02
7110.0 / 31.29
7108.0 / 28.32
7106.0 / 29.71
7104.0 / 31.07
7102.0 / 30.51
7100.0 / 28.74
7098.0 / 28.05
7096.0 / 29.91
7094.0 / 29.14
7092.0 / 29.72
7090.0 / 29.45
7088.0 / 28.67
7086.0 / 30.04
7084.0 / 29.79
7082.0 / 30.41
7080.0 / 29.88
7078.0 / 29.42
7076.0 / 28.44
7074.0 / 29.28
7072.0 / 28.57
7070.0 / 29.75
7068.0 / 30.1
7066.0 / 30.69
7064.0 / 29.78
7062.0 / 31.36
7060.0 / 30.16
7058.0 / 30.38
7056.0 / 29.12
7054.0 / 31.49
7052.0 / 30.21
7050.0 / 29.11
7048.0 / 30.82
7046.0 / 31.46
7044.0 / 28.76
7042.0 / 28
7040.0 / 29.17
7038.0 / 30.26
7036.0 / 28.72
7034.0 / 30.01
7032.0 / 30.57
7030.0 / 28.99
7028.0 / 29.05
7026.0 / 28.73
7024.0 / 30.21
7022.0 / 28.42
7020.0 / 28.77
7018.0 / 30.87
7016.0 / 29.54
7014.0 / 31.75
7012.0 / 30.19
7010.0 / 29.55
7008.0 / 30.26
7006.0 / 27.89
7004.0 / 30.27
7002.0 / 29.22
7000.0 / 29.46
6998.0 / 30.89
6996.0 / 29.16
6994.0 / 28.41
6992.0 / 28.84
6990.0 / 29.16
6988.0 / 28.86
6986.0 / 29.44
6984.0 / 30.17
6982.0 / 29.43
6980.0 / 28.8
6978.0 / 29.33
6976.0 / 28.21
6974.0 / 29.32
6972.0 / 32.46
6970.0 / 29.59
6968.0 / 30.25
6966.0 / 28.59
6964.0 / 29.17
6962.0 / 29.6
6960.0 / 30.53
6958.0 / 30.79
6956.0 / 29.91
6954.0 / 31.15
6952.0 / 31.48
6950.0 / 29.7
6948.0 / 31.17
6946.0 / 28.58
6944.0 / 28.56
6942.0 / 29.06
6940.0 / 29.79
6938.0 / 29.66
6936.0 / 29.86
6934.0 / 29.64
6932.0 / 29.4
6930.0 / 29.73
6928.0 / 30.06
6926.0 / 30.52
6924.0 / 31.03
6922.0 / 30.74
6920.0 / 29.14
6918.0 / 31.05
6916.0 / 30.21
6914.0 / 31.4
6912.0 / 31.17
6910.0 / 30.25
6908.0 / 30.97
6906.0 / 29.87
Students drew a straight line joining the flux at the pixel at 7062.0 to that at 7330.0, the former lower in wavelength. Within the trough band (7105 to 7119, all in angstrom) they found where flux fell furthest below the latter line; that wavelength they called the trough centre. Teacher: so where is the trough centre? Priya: 7108.0 angstrom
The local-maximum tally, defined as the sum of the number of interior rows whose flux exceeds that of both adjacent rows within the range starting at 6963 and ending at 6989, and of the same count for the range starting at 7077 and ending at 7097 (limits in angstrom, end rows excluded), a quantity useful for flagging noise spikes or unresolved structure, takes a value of 7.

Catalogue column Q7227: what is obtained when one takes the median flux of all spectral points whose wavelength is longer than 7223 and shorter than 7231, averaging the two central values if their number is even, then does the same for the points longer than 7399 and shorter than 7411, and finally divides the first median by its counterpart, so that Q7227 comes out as 1.03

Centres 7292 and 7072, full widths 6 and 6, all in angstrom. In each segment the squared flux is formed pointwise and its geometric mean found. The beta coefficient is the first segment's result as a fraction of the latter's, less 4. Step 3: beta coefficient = -3.08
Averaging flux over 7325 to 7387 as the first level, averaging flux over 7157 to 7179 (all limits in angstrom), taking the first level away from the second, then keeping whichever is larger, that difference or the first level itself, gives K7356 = 27.8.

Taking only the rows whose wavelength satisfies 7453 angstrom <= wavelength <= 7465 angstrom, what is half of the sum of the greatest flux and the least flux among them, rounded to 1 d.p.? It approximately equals 27.4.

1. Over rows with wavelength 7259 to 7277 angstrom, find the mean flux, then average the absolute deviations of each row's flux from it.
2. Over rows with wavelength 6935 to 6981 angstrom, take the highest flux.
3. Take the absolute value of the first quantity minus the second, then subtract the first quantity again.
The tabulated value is 31.0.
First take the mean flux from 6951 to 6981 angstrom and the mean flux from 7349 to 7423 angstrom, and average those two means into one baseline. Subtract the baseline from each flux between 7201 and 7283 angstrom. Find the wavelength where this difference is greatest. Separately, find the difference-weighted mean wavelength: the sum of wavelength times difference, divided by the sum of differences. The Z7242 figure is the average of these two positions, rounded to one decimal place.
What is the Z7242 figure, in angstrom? 7259.3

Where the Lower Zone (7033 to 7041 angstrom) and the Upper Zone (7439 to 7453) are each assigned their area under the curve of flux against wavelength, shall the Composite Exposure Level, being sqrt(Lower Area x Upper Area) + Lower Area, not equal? 537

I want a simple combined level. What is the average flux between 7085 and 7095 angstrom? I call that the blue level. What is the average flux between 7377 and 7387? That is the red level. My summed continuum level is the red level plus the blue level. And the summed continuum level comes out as 57.4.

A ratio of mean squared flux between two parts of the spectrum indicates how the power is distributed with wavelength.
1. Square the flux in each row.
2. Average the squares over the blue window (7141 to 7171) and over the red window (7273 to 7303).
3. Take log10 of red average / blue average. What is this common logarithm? -0.01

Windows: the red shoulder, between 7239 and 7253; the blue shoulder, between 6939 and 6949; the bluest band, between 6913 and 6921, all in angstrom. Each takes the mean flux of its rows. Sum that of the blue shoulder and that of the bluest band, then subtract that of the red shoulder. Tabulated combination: 30.9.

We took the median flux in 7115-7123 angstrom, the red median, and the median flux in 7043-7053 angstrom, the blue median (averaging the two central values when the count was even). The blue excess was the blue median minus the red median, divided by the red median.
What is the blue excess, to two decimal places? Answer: 0.02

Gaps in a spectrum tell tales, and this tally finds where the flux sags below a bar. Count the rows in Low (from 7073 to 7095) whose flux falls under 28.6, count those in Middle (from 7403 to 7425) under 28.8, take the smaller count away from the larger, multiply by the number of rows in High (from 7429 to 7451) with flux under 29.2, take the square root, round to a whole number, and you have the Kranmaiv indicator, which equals 10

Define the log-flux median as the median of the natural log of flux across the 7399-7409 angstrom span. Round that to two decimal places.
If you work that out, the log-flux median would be 3.33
